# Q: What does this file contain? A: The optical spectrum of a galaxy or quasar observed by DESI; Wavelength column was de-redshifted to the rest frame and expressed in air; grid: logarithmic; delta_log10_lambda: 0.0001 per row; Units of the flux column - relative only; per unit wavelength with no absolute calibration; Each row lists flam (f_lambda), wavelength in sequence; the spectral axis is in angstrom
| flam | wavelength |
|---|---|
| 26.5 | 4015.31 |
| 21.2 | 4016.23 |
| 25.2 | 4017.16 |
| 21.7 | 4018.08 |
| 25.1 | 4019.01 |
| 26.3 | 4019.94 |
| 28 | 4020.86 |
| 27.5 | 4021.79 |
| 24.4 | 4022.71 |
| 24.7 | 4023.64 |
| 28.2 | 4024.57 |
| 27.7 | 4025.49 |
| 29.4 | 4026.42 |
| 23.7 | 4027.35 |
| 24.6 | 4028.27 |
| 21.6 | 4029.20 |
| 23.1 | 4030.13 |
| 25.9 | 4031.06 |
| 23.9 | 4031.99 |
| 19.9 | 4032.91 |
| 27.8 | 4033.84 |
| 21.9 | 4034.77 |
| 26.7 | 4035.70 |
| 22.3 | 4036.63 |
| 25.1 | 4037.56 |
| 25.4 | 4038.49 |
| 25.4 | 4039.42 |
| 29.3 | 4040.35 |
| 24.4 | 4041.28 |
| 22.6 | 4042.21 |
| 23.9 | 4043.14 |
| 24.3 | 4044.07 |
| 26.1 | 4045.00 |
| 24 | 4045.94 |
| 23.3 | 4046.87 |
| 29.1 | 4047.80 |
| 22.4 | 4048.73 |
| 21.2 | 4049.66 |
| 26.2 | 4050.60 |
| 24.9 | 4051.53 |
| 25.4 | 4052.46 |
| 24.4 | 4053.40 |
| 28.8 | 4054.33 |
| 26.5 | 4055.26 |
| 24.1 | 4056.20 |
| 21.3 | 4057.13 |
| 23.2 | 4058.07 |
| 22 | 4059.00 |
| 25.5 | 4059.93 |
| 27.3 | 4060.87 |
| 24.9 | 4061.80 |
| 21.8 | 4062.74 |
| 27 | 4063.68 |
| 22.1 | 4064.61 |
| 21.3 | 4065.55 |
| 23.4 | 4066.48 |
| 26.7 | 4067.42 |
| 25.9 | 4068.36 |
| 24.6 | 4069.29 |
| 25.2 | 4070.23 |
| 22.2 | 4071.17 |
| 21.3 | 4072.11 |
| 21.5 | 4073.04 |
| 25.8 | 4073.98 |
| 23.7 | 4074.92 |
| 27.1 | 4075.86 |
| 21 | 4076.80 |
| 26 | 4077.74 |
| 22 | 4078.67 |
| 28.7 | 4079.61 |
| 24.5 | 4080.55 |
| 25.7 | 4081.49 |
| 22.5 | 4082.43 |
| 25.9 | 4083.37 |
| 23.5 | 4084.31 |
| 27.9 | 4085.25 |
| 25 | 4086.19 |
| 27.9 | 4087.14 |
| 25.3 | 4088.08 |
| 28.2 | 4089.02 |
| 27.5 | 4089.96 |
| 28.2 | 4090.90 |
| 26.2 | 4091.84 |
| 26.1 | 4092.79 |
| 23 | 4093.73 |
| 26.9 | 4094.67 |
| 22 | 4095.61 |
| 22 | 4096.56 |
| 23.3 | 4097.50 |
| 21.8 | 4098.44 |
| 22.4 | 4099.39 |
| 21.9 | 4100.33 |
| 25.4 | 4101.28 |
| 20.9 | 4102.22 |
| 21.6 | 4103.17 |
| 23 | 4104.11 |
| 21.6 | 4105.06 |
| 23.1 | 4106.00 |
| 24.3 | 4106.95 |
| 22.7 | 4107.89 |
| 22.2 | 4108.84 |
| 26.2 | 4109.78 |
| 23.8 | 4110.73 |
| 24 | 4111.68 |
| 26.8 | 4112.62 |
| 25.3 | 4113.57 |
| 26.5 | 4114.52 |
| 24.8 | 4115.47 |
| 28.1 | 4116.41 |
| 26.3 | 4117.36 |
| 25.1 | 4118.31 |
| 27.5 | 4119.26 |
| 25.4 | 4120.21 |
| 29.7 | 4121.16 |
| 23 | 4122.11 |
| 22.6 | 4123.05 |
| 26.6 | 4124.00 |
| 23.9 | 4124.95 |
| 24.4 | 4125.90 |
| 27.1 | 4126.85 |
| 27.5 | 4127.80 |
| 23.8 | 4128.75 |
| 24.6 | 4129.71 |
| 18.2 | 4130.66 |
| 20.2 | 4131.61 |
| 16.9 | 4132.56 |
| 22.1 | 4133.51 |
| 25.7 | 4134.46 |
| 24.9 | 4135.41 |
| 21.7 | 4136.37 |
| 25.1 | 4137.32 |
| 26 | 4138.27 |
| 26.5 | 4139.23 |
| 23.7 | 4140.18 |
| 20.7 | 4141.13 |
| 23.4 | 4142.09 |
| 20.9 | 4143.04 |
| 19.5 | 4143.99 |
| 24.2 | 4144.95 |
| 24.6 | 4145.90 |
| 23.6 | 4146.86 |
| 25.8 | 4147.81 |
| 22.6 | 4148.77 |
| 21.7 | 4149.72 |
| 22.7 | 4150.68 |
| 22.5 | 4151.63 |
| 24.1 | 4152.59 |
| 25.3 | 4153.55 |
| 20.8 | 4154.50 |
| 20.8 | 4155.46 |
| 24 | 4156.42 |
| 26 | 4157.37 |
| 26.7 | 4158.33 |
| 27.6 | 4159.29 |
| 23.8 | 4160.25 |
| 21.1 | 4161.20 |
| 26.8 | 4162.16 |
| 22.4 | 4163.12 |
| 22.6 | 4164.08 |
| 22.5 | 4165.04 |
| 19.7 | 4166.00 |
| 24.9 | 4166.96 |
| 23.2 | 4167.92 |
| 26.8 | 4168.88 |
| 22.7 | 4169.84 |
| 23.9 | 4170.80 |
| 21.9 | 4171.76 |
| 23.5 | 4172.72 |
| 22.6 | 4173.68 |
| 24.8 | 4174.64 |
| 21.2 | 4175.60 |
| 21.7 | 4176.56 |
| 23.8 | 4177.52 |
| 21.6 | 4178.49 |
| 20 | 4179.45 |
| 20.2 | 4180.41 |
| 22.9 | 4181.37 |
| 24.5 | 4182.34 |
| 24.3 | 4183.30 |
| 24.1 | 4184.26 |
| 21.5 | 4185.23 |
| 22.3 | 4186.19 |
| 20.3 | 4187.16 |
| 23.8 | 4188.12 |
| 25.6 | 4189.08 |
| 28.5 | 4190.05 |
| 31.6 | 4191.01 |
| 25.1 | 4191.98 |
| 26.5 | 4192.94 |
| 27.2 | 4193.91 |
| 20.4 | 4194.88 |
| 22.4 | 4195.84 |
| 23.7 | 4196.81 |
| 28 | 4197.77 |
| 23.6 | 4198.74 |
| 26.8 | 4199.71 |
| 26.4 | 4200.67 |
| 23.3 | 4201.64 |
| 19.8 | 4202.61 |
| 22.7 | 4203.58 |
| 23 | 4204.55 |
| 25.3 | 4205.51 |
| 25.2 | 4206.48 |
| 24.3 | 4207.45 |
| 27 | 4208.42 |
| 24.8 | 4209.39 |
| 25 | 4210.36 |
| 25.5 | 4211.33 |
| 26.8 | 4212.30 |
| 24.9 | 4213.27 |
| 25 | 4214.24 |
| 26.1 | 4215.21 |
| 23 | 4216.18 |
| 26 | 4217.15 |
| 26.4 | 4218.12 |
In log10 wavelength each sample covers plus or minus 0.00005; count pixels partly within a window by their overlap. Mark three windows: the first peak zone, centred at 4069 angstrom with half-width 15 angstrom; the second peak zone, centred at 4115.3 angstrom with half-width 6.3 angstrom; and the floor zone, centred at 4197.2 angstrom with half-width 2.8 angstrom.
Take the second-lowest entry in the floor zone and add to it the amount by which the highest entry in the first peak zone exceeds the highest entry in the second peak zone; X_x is 21.5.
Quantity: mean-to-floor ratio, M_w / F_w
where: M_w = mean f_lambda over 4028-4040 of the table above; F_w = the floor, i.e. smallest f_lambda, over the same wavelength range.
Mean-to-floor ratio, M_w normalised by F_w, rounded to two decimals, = 1.21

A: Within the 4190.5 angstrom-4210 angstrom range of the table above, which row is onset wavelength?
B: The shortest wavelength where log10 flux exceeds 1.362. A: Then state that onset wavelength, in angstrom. 4191.01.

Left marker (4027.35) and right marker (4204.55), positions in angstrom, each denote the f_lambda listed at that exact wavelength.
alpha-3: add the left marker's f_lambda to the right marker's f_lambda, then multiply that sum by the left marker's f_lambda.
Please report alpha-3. 1107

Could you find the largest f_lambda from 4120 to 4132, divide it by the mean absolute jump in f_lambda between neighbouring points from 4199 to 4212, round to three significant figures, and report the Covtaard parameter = 18.7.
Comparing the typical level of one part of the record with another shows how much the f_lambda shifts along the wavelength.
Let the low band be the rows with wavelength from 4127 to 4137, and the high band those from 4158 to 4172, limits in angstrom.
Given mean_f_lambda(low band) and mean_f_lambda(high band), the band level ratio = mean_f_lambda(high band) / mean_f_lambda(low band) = 1.05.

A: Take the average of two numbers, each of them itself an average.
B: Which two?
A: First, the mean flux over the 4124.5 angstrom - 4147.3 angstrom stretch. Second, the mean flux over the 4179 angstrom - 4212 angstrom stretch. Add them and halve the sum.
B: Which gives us 23.8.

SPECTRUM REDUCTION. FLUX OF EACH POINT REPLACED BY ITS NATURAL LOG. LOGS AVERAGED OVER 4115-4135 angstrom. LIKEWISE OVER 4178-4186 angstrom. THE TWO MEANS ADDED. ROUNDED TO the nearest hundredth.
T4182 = 6.29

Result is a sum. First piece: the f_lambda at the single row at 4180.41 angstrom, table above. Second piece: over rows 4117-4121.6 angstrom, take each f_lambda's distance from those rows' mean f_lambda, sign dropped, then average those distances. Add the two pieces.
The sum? 22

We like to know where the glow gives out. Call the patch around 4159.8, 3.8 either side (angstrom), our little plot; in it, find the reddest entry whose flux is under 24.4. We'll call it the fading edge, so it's 4163.12 angstrom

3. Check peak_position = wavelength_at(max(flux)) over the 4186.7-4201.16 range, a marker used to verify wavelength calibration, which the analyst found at 4191.01 angstrom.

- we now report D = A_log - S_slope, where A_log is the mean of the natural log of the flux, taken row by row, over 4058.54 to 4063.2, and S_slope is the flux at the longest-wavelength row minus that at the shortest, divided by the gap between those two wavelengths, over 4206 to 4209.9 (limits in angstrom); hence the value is 3.32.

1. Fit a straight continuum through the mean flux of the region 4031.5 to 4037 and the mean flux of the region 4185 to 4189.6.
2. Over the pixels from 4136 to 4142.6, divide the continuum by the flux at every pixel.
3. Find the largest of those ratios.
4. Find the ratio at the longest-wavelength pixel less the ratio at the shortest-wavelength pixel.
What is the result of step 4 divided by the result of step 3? -0.071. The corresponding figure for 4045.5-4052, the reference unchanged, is -0.033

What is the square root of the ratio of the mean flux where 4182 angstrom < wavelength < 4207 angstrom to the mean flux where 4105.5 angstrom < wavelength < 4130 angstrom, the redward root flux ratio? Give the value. 0.985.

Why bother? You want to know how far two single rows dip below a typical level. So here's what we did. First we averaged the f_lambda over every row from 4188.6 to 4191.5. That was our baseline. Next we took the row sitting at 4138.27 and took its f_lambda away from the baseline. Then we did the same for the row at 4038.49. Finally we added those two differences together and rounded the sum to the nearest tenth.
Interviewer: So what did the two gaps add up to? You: 5.7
